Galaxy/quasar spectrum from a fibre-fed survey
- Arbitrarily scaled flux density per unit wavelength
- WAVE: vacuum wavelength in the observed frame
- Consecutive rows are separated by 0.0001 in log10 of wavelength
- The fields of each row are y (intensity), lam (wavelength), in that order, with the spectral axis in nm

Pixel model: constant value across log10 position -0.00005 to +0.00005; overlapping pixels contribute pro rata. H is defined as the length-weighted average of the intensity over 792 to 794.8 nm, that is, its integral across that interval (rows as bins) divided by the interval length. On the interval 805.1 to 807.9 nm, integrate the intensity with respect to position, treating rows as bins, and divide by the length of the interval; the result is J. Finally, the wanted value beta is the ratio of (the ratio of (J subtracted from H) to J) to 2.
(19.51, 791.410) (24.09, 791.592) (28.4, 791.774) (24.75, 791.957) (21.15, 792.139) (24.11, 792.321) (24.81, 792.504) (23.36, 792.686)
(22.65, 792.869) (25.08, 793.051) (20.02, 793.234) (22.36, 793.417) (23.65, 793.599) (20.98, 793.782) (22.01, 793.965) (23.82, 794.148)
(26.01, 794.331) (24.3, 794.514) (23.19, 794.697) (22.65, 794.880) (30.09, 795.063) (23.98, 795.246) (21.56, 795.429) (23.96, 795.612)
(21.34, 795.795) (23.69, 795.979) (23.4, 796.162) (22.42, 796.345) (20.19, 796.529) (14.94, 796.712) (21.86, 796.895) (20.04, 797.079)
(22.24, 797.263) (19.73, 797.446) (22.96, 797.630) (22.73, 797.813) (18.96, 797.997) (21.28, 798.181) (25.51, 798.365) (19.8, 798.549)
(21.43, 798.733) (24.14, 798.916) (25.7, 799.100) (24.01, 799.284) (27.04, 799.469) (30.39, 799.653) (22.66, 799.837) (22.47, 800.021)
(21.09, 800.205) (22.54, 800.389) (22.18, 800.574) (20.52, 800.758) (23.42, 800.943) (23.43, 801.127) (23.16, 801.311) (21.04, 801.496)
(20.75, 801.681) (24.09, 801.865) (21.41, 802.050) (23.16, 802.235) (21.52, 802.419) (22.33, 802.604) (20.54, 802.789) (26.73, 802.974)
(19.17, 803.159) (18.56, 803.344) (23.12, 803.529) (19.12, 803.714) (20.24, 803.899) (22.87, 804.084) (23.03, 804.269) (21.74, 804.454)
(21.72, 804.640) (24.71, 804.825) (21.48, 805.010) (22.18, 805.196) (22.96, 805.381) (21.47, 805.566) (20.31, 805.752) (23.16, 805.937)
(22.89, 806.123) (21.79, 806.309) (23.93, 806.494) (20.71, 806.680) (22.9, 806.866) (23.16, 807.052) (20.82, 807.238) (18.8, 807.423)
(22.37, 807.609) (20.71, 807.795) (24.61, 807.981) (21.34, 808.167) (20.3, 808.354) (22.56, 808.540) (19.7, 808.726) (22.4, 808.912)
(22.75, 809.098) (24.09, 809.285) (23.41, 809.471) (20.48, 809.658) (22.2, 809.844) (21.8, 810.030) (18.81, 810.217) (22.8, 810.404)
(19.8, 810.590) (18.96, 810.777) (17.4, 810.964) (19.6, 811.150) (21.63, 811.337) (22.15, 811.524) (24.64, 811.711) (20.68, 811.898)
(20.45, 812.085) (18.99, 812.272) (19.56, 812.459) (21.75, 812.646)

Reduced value 0.030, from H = 23.2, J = 21.9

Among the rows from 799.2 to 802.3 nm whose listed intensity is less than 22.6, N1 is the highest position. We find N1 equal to 802.050 nm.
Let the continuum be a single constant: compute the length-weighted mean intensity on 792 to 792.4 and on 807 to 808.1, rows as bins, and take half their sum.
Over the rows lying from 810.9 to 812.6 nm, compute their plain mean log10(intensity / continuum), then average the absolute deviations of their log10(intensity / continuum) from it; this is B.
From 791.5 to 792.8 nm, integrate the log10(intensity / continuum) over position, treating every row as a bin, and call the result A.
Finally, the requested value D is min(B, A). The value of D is 0.032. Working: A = 0.048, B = 0.032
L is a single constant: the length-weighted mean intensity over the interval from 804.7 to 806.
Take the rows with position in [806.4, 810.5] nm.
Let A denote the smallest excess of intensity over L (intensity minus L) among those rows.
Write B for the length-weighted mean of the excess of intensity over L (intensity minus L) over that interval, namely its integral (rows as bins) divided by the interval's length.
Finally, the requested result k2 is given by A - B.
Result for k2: -3.0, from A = -3.5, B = -0.46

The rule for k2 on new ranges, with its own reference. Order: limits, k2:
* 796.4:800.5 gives -7.4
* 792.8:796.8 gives -7.9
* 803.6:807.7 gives -3.1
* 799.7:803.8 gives -3.5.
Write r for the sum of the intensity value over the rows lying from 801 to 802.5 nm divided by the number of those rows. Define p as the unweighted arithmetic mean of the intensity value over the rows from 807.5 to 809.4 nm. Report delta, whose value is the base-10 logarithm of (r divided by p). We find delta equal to 0.005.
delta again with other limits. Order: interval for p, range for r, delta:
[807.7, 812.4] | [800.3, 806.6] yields 0.016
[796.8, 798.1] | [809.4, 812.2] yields -0.005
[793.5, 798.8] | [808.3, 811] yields -0.024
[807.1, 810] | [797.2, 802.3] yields 0.020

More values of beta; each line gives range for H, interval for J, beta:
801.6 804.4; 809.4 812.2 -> 0.020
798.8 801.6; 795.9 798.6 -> 0.052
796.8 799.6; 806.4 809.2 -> 0.018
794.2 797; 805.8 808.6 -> 0.021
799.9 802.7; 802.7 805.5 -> 0.008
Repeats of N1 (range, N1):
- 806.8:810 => 809.844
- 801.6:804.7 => 804.640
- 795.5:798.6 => 798.549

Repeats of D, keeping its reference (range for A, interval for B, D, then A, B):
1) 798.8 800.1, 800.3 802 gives 0.021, 0.065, 0.021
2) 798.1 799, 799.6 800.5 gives 0.001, 0.001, 0.044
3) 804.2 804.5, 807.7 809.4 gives 0.001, 0.001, 0.027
